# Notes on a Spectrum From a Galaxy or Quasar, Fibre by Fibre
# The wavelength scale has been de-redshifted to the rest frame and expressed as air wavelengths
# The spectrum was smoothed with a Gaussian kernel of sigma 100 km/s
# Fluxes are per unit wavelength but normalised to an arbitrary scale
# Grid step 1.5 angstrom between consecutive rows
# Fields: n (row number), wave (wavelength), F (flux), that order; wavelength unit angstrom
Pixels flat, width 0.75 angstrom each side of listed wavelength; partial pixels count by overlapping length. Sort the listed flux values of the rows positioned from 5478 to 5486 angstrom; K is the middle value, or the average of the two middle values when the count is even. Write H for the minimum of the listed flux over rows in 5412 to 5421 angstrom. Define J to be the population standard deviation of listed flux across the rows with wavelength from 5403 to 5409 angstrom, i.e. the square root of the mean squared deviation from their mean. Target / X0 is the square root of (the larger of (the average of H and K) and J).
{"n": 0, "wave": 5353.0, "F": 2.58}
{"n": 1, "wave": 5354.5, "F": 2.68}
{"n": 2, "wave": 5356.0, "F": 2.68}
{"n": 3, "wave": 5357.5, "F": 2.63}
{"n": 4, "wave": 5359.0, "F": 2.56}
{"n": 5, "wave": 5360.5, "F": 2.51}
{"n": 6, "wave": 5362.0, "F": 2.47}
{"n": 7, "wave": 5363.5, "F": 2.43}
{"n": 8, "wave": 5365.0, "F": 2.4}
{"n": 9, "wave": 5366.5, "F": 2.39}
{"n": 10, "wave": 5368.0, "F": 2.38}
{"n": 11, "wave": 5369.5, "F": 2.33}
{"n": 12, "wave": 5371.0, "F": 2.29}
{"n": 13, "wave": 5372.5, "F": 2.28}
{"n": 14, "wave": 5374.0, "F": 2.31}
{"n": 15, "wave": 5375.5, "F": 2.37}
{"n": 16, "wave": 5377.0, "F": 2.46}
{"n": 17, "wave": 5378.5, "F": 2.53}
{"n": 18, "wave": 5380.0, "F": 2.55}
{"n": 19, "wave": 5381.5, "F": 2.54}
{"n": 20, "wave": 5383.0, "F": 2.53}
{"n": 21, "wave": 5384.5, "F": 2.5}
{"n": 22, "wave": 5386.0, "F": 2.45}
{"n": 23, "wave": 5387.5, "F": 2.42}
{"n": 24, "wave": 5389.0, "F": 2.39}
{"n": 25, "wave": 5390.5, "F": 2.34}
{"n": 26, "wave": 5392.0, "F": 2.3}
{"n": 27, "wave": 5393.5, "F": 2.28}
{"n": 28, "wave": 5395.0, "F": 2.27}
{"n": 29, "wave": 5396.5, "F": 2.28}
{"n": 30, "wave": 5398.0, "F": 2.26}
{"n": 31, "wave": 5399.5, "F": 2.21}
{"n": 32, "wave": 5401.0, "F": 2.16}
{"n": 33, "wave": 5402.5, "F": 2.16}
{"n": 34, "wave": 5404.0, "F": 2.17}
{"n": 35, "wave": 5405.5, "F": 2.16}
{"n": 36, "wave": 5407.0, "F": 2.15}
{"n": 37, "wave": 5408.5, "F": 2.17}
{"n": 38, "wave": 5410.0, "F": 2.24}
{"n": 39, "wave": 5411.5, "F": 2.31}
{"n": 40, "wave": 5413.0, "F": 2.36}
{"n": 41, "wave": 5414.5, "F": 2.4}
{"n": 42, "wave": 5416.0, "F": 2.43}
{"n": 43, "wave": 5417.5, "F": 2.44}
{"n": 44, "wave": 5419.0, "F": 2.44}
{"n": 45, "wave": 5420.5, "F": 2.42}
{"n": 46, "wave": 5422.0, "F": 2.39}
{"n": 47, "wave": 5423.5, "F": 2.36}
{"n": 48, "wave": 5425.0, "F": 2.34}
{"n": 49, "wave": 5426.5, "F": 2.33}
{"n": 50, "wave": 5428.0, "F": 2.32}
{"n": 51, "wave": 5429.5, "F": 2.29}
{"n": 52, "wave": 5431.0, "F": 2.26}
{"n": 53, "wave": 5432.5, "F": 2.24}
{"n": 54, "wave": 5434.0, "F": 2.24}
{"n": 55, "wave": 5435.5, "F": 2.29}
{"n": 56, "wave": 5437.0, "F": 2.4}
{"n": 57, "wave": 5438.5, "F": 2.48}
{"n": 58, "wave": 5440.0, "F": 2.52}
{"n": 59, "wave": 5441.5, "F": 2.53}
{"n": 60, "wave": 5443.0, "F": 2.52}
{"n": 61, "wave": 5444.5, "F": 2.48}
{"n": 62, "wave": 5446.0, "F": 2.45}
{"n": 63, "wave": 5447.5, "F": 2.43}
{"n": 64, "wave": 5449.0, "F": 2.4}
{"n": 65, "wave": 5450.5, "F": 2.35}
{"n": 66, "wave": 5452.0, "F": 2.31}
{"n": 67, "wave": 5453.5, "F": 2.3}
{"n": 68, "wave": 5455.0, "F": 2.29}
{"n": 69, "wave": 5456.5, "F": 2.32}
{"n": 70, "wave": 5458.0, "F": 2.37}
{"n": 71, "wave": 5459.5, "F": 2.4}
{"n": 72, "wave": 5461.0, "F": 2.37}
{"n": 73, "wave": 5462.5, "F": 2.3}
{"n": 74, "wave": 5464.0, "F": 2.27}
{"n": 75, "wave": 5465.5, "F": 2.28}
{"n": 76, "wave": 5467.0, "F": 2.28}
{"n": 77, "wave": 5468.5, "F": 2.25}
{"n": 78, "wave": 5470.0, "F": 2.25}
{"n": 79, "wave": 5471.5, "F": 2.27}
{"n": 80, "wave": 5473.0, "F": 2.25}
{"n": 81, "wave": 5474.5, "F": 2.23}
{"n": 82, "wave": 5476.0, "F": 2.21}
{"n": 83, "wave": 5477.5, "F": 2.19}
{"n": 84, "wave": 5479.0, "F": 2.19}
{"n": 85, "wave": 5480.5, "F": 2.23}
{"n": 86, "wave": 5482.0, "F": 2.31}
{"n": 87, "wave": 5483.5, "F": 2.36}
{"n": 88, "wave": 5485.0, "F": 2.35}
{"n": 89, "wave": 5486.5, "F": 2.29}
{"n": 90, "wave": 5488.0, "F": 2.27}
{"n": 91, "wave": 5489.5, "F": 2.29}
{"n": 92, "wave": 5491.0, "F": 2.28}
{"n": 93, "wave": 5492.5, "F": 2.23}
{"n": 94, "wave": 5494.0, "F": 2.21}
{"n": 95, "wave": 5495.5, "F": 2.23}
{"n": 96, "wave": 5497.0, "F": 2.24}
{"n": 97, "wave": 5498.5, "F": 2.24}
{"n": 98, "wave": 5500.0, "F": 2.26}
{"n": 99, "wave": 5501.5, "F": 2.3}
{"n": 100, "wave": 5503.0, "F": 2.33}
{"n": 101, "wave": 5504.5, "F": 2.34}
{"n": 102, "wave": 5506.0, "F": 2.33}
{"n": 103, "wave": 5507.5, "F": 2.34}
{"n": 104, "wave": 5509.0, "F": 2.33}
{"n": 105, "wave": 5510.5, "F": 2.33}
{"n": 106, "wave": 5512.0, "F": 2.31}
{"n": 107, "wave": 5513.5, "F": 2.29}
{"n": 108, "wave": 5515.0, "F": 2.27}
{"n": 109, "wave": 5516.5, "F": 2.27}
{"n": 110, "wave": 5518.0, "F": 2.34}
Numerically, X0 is 1.53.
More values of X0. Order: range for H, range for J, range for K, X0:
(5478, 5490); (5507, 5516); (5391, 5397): 1.49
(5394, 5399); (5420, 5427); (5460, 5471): 1.51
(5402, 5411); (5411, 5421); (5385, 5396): 1.50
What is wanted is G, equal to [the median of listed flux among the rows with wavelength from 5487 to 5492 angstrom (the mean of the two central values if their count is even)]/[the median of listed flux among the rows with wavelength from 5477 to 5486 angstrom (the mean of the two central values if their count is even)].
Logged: 1.00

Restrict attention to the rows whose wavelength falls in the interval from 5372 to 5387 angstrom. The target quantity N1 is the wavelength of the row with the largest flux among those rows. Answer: 5380.0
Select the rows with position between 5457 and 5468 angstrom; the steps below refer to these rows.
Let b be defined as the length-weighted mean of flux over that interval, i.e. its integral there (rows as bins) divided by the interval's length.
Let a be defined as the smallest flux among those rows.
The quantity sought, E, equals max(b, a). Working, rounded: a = 2.27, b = 2.32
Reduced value 2.32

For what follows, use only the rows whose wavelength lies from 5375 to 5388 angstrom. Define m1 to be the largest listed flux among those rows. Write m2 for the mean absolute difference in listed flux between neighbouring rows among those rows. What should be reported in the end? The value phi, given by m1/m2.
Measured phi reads 66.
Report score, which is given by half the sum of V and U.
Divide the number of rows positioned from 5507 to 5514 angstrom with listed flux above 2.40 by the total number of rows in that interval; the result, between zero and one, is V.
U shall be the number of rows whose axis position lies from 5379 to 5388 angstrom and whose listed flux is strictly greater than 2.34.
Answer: 3.0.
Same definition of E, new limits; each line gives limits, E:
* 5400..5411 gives 2.18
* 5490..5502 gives 2.25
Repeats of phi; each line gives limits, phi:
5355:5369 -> 71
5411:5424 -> 93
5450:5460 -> 85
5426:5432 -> 100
